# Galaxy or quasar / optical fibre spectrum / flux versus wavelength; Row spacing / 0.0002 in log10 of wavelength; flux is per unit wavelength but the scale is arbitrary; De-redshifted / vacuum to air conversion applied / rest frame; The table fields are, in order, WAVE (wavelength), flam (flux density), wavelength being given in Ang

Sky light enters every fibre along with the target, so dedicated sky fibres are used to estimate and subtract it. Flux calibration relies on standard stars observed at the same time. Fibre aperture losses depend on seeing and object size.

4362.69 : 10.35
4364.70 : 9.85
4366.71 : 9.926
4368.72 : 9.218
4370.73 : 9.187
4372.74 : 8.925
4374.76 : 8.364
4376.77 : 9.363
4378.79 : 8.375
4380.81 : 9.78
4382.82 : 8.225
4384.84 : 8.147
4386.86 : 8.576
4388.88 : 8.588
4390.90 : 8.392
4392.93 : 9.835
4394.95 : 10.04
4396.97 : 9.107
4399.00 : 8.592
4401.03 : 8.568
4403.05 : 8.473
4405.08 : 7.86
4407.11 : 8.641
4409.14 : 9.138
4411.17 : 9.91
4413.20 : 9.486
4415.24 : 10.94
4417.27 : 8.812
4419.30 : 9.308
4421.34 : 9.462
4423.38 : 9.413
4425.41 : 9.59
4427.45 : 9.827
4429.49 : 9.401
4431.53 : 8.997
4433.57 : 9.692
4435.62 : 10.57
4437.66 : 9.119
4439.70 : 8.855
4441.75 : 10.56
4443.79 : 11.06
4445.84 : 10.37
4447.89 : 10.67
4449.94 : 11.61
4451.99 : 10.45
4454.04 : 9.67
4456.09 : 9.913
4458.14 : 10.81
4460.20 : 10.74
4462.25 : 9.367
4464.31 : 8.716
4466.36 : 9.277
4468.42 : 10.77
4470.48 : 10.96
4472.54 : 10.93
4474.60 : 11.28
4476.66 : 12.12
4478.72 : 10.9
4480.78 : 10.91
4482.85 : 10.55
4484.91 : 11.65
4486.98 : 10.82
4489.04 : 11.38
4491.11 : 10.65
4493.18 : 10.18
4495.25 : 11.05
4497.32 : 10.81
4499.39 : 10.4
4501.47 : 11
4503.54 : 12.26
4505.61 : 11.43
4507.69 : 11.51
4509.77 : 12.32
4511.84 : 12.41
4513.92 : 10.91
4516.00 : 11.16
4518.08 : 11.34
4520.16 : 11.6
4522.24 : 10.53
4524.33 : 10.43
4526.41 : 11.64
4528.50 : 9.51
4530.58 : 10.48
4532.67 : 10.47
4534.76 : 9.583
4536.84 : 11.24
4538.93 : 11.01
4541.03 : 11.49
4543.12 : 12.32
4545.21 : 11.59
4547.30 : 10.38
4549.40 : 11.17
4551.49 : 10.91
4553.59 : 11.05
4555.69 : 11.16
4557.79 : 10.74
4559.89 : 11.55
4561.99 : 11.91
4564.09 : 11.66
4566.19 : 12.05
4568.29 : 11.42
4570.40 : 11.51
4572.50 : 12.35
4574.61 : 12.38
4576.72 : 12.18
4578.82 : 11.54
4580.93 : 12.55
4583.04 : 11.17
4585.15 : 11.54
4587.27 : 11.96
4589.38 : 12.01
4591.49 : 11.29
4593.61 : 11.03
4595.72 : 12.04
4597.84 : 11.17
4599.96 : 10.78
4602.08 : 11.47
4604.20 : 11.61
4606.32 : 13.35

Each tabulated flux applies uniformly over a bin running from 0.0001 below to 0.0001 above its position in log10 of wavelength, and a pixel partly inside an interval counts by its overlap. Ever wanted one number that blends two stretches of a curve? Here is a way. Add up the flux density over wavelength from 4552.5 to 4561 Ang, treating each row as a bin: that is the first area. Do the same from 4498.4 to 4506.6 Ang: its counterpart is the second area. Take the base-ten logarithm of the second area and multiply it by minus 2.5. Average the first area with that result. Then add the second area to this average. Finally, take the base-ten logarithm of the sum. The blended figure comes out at 2.14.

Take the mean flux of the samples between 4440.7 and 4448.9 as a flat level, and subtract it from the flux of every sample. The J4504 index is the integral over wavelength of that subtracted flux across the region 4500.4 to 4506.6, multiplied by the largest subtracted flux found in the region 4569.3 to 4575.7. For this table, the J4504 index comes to 10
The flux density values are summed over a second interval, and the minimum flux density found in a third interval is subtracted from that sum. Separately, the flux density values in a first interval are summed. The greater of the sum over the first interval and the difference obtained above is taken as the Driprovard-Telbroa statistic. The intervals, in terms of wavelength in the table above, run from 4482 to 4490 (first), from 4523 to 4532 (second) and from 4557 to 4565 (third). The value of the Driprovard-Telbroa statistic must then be 44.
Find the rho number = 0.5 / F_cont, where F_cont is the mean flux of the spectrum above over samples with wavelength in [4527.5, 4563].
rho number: 0.046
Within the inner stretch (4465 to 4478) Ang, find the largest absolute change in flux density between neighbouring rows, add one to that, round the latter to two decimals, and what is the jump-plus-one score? 2.49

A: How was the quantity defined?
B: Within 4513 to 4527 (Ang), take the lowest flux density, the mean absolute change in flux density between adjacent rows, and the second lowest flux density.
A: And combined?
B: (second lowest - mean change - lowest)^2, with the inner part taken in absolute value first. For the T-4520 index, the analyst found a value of 0.17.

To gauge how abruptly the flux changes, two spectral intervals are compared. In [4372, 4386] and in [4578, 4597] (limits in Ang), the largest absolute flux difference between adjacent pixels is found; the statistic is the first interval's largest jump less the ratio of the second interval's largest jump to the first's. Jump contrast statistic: 0.67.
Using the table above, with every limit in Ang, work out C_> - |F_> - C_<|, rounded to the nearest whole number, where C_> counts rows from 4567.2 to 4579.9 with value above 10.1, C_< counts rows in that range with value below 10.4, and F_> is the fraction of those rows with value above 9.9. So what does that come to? 5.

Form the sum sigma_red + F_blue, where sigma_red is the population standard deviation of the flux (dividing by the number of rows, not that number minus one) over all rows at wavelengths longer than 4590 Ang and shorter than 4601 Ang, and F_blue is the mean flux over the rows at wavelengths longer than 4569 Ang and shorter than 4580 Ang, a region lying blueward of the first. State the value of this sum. 12.4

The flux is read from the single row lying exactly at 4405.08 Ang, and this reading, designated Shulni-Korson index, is 7.86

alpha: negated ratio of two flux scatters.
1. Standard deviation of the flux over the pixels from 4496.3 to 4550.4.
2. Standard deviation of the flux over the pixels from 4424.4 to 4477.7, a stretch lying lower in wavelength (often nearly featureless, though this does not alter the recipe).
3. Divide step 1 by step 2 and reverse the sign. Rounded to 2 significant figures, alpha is -0.86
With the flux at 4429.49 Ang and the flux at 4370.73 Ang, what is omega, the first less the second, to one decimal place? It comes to 0.2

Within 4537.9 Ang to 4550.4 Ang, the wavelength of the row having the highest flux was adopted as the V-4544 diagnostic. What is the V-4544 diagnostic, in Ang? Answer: 4543.12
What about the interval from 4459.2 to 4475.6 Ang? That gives 4474.60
